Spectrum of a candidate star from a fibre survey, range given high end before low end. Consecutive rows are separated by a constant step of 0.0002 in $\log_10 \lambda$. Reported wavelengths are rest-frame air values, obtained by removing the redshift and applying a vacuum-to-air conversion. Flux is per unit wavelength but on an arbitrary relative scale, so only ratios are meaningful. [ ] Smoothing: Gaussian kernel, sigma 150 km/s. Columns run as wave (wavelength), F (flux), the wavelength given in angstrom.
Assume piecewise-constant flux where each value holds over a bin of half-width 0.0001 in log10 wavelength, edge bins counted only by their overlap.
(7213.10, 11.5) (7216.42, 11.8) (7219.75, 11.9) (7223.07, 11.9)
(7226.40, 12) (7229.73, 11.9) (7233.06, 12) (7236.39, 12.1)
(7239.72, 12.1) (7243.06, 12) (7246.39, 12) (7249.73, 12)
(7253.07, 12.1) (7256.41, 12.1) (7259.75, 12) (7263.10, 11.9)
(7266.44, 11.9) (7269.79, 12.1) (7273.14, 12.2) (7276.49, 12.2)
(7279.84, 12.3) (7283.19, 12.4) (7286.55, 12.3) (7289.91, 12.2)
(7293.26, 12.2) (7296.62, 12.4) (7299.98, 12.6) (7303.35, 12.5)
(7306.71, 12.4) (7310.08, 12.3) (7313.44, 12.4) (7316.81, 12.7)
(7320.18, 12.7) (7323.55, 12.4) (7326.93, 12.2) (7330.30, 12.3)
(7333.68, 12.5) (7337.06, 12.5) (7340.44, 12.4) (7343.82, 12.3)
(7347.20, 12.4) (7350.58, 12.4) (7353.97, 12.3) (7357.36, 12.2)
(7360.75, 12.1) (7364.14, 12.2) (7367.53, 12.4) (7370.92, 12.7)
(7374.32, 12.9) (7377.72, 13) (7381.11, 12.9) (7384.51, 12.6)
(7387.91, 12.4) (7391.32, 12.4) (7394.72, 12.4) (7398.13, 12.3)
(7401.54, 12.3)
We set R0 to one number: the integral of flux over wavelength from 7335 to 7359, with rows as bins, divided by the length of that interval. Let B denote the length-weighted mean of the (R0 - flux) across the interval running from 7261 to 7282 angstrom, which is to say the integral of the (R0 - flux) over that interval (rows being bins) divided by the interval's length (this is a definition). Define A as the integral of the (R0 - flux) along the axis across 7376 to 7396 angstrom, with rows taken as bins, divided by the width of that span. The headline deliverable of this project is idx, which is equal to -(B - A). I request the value -0.5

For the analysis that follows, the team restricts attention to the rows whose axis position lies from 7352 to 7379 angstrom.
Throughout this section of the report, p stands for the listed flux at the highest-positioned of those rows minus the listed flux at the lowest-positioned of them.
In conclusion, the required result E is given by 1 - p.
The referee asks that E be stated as 0.3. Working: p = 0.70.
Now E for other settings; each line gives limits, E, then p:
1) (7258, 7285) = 0.6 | 0.40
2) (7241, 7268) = 1.1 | -0.10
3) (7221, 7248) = 0.9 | 0.10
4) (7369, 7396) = 1.3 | -0.30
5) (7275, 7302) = 0.6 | 0.40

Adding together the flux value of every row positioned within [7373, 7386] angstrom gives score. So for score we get 51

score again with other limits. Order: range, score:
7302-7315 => 50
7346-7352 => 25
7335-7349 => 50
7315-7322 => 25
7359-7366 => 24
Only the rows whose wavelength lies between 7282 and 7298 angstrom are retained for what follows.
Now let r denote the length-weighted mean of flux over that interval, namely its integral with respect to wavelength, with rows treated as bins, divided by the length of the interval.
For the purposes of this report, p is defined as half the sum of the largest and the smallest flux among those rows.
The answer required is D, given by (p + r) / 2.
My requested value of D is 12.3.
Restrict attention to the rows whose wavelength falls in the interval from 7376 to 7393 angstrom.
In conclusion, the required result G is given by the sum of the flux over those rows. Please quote 63.3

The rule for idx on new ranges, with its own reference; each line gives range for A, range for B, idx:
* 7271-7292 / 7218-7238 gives -0.3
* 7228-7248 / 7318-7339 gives 0.4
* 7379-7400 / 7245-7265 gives -0.5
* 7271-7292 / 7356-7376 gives 0.2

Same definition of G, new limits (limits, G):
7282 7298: 61.5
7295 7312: 62.2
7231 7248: 60.2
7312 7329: 62.4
